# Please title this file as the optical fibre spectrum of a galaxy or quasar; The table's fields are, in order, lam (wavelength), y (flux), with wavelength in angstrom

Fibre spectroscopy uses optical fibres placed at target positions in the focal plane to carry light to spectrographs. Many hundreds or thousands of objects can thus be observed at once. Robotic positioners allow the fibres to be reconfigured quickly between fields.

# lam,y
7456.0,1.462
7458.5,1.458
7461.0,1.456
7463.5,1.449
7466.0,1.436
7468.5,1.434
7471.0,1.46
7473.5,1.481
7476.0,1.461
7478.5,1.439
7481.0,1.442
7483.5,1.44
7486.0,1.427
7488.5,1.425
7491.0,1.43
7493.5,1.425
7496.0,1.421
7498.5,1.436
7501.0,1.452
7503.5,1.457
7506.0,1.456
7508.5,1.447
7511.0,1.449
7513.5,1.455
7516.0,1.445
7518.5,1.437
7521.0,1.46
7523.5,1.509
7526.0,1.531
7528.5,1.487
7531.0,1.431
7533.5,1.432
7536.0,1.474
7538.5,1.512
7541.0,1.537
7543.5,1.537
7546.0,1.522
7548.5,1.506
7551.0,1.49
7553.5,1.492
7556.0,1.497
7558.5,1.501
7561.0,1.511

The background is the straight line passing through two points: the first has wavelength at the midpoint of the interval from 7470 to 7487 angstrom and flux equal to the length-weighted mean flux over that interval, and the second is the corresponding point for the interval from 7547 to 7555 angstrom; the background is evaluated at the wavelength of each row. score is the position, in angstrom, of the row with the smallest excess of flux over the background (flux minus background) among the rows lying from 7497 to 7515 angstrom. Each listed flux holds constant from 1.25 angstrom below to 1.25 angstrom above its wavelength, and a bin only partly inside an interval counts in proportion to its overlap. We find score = 7498.5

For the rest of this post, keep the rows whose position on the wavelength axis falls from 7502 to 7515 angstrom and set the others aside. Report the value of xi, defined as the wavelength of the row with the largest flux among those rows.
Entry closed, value 7503.5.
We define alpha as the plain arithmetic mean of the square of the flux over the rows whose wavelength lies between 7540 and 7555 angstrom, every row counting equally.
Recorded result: 2.29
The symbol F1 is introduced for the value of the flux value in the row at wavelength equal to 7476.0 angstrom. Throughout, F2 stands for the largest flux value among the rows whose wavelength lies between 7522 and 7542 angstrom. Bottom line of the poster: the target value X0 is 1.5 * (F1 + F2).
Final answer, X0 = 4.50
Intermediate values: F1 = 1.461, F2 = 1.537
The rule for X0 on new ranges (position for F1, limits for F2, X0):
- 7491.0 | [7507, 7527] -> 4.44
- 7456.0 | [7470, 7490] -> 4.41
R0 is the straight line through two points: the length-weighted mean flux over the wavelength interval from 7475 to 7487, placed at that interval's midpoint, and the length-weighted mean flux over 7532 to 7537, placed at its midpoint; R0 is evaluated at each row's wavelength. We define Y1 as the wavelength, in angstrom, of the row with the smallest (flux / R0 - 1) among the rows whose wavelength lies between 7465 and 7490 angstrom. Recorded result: 7488.5 angstrom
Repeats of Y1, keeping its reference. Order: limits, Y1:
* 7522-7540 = 7531.0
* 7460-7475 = 7468.5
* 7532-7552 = 7533.5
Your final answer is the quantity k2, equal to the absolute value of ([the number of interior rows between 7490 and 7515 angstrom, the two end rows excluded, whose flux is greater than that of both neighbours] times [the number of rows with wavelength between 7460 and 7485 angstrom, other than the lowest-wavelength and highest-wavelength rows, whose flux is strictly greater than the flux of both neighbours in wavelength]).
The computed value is 2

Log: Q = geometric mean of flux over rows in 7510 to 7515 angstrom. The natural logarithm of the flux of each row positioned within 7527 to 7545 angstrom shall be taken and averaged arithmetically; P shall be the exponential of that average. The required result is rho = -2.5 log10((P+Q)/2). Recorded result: -0.418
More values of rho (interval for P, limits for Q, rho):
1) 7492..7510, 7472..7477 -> -0.408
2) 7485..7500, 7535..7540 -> -0.411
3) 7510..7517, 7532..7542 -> -0.418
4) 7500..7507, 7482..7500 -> -0.397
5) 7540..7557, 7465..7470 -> -0.421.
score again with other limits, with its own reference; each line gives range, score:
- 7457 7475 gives 7468.5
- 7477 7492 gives 7488.5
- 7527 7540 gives 7533.5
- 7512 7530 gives 7518.5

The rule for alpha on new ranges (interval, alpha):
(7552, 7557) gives 2.23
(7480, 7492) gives 2.05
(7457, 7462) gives 2.12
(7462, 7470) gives 2.07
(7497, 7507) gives 2.10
